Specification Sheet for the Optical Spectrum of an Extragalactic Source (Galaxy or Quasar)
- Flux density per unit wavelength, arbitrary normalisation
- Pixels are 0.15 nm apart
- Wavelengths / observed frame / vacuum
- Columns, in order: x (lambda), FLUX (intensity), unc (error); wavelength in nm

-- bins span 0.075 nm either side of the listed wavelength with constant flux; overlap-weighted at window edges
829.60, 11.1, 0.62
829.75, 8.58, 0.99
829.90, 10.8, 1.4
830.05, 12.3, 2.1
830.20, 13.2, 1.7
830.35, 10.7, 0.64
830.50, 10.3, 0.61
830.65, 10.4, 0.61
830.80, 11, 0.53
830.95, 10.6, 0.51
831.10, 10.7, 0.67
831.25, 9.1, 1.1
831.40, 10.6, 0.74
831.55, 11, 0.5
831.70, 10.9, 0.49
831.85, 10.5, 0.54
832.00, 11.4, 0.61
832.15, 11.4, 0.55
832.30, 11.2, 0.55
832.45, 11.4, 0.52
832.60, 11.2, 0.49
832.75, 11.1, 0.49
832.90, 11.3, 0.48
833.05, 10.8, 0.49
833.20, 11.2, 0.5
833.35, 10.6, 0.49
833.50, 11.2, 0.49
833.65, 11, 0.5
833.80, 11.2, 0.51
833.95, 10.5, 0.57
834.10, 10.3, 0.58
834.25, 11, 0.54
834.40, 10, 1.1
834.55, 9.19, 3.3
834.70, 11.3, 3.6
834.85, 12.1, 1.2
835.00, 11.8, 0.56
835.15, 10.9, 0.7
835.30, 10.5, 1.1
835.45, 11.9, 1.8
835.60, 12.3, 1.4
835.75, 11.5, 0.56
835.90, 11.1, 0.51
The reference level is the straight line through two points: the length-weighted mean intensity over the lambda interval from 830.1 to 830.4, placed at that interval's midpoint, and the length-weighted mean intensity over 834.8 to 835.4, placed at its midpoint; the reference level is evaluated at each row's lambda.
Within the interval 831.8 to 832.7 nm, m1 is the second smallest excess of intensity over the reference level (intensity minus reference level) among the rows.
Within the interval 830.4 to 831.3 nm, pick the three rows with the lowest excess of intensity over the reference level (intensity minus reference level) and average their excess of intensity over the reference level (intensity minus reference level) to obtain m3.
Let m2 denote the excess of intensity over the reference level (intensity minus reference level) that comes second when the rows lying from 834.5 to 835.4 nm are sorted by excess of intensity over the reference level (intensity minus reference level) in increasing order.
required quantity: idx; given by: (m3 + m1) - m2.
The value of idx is -1.8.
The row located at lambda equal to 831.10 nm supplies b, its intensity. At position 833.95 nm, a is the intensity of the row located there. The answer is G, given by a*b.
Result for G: 112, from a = 10.5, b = 10.7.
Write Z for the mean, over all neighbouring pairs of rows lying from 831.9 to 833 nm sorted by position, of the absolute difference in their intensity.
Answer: 0.15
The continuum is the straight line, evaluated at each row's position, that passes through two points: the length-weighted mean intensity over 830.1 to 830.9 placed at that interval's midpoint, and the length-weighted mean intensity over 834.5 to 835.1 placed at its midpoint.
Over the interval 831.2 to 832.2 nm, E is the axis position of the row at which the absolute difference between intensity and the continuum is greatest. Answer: 831.25 nm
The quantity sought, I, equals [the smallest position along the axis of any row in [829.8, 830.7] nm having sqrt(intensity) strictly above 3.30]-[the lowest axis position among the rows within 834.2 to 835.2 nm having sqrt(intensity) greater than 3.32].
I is -4.65 nm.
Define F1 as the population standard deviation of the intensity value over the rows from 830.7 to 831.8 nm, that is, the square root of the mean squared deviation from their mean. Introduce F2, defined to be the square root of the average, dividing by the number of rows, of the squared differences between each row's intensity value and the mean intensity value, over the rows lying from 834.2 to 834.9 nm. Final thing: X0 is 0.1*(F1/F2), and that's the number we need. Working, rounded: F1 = 0.62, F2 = 1.0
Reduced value 0.06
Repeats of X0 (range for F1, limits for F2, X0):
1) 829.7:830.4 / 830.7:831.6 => 0.24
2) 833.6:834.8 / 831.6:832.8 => 0.23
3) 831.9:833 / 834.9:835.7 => 0.02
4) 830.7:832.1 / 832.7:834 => 0.22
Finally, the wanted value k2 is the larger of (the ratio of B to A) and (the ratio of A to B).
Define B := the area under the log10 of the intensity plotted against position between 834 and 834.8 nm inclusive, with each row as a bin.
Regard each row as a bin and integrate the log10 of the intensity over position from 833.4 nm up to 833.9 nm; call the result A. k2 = 1.6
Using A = 0.52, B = 0.81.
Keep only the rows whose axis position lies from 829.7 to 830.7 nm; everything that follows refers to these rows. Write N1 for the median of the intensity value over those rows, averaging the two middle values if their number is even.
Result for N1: 10.7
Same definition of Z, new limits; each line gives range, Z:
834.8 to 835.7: 0.68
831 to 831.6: 1.17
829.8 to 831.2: 0.81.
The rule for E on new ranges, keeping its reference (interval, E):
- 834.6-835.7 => 835.60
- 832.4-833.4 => 833.35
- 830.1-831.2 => 830.20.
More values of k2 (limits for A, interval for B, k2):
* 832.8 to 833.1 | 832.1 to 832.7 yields 2.0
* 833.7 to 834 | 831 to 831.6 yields 2.0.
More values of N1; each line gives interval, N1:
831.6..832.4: 11.2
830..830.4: 12.3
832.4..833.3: 11.2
